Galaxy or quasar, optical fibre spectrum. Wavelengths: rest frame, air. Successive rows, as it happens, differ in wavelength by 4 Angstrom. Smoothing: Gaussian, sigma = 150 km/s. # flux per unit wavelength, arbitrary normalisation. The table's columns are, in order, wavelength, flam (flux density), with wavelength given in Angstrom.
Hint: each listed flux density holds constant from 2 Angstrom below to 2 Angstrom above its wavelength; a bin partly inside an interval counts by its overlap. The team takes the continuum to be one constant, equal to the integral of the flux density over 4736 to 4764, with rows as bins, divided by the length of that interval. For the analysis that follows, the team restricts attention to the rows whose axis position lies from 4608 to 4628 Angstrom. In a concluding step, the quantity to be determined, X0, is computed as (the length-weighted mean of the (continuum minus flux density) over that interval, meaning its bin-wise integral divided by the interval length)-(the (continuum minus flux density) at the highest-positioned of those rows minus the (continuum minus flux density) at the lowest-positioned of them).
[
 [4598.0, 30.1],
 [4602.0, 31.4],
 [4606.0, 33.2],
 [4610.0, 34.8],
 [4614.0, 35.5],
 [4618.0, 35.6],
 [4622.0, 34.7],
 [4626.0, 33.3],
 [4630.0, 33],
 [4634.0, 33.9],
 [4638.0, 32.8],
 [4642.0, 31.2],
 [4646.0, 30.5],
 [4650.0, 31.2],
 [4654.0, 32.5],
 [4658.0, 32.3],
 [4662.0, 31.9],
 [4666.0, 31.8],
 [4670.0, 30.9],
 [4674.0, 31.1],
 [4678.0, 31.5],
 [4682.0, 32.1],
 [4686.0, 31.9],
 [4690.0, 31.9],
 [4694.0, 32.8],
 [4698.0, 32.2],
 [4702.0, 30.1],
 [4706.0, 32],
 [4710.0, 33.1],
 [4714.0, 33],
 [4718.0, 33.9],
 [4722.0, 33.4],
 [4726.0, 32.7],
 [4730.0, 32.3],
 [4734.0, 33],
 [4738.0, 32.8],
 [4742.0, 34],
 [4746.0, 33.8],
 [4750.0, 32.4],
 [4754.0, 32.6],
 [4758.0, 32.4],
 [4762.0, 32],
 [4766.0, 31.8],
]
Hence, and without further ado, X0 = -3.4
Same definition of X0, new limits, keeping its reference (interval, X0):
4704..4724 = 1.2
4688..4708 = 1.2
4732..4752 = -0.9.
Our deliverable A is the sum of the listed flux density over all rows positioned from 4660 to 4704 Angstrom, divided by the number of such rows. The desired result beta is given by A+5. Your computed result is 36.7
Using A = 31.7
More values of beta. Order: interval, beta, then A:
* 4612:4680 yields 37.6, 32.6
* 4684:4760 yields 37.6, 32.6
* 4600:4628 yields 39.1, 34.1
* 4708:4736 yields 38.1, 33.1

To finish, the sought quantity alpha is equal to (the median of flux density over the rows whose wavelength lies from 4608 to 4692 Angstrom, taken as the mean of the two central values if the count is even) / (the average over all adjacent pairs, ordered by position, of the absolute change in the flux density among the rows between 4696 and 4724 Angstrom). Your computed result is 29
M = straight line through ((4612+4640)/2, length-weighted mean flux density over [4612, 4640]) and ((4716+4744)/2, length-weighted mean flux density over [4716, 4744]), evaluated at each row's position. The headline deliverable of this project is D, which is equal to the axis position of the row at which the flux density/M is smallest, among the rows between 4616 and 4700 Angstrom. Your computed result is 4646.0 Angstrom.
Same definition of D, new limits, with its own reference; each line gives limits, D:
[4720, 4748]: 4730.0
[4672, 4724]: 4702.0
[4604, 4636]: 4606.0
